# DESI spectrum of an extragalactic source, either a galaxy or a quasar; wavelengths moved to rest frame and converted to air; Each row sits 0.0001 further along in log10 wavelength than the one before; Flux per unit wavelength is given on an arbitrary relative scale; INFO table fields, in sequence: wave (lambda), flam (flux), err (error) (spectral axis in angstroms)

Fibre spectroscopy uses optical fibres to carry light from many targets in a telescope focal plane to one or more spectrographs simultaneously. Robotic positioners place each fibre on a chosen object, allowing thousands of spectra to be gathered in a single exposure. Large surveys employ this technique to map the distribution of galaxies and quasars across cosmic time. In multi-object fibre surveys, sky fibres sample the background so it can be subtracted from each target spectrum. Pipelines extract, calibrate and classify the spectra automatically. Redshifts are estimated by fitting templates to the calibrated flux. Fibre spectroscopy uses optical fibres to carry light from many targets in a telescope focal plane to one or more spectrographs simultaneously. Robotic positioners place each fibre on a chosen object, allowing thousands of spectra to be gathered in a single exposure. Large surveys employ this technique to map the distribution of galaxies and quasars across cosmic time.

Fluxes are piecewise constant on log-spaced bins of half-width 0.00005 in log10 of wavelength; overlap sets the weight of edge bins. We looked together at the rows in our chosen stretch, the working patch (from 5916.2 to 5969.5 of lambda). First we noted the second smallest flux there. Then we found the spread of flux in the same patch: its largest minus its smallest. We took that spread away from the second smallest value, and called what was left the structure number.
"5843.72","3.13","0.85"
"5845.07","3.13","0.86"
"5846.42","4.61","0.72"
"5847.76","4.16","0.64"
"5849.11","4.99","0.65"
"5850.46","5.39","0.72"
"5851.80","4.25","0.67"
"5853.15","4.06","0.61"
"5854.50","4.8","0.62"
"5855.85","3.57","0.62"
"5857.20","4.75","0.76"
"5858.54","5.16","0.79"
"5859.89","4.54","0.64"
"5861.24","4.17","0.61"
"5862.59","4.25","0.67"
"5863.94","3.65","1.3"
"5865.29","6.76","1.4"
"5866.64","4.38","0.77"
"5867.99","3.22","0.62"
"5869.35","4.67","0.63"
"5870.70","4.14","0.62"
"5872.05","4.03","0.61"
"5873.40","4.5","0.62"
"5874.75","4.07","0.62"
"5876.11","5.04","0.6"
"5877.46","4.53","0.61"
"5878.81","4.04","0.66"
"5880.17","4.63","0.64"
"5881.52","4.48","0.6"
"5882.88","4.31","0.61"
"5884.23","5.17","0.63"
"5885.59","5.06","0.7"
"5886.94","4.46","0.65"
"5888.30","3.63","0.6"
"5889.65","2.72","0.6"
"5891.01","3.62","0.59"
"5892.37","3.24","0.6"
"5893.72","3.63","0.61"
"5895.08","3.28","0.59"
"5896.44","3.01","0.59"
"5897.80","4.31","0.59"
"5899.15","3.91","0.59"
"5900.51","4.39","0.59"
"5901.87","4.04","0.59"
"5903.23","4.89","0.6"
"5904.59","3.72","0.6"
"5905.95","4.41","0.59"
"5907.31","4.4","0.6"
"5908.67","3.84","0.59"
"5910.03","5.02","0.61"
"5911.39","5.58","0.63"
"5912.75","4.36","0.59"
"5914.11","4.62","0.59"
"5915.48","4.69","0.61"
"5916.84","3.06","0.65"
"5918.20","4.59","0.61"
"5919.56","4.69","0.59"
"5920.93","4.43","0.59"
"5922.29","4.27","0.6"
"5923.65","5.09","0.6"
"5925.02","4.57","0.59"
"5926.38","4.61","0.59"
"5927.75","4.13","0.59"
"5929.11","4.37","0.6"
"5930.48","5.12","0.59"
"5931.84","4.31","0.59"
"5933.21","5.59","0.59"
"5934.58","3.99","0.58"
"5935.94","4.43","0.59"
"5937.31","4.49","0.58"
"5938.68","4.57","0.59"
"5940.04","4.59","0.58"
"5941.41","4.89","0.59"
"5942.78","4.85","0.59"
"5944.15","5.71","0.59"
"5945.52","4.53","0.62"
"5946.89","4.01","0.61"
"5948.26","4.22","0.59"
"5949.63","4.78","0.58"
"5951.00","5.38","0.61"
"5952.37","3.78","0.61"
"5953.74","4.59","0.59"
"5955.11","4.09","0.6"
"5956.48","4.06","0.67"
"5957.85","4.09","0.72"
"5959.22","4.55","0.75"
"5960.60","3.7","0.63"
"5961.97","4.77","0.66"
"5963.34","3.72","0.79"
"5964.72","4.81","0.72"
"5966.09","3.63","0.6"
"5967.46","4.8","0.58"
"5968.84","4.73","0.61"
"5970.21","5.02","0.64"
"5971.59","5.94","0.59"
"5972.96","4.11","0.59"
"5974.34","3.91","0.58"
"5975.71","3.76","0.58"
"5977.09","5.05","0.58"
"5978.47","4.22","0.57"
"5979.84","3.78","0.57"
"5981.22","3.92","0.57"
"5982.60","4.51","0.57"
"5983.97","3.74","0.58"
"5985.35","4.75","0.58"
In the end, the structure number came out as 0.98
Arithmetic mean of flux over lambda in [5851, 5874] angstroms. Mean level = 4.41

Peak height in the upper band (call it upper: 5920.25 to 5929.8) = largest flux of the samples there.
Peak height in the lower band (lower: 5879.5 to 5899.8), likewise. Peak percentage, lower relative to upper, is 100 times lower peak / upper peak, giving 102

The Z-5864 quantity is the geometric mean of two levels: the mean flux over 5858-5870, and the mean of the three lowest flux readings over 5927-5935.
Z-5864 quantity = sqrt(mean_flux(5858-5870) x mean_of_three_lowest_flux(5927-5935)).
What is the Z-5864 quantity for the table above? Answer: 4.33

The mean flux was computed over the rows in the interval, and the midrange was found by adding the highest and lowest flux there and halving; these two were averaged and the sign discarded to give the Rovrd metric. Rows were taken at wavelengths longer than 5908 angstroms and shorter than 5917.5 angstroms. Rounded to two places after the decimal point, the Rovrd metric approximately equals 4.39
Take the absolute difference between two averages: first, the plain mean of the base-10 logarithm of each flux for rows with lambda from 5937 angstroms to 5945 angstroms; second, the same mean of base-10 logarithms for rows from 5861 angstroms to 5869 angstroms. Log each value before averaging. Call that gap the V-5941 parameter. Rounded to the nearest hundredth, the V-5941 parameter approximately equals 0.05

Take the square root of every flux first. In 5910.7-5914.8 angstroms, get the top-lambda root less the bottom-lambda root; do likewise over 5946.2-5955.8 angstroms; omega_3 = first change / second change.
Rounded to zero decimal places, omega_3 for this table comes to -11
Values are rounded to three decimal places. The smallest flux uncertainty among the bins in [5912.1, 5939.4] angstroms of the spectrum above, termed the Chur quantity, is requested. 0.580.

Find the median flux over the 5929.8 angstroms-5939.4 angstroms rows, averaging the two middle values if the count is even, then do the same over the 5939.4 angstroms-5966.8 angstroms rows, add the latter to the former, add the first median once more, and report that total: 13.5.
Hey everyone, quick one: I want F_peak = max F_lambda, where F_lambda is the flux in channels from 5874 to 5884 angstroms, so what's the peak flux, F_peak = 5.04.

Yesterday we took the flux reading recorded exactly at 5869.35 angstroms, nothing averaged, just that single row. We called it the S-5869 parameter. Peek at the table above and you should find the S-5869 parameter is 4.67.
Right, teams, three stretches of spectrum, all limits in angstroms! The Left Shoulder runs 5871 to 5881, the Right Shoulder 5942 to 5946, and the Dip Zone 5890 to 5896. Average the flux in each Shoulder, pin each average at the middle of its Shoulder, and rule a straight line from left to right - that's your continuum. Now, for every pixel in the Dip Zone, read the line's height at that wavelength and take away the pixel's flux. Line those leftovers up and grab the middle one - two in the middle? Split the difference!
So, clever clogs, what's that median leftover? 1.1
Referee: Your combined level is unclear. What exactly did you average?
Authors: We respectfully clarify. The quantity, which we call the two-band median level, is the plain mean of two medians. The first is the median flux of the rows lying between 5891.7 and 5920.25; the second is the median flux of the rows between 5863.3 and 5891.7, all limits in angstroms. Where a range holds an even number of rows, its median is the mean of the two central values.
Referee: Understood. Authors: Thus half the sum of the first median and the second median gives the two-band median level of 4.37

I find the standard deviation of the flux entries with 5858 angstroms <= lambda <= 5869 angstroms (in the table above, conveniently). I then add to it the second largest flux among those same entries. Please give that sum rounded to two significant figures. 6.2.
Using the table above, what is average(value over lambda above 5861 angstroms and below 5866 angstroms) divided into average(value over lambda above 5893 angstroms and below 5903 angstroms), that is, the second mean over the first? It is 0.81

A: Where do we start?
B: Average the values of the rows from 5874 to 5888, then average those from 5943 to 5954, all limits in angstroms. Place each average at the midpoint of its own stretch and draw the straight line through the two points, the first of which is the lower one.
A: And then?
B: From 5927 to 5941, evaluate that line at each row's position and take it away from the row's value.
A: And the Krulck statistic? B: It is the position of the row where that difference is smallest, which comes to 5934.58 angstroms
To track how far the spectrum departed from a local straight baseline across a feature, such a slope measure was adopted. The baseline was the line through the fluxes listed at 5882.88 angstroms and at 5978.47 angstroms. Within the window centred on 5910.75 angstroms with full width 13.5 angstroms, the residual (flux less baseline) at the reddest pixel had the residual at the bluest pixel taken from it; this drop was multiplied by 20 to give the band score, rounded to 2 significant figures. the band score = -13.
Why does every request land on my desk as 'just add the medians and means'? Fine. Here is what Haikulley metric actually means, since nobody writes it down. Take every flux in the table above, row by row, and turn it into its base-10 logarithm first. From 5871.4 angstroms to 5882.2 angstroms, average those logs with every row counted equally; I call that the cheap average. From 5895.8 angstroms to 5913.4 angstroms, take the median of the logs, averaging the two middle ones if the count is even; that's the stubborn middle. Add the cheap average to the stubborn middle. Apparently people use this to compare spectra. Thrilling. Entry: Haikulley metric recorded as 1.283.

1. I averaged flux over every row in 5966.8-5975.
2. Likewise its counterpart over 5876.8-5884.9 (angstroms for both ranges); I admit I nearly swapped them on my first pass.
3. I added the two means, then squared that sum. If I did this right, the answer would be 86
